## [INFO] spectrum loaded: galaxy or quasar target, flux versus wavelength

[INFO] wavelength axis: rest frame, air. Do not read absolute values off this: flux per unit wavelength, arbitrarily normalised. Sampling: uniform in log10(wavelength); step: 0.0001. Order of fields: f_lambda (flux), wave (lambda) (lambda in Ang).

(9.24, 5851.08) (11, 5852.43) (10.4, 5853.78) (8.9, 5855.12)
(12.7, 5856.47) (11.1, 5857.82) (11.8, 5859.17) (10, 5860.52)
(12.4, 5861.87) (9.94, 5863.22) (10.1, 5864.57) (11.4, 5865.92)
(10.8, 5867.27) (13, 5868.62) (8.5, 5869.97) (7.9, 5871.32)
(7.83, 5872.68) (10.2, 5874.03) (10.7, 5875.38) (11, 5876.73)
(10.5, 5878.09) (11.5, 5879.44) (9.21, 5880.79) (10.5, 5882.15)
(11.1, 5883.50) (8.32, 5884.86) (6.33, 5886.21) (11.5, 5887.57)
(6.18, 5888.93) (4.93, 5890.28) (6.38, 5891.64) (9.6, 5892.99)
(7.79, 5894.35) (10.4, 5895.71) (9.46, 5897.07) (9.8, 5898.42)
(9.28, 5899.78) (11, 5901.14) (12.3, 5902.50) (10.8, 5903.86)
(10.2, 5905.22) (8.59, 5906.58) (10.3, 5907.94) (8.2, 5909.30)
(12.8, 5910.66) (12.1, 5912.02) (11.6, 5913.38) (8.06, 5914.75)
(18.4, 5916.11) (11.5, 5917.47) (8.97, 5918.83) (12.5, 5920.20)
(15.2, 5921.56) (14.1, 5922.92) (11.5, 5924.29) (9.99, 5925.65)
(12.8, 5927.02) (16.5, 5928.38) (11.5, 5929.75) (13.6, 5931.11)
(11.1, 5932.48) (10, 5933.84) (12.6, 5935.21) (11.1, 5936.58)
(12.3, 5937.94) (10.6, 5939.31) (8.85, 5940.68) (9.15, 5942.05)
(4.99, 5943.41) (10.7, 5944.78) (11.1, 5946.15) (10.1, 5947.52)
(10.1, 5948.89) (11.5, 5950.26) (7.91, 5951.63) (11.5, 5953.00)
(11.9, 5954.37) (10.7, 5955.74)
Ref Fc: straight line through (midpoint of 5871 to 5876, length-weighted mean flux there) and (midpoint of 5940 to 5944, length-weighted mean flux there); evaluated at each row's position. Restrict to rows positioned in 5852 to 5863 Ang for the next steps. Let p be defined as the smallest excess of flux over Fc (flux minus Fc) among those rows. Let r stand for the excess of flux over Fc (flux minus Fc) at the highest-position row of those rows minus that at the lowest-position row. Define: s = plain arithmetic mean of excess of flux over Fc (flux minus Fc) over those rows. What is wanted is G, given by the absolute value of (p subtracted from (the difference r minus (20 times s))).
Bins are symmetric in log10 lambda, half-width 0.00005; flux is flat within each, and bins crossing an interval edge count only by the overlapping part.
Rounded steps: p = -1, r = 1.6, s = 1.5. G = 27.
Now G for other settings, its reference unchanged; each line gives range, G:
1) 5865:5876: 14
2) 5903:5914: 41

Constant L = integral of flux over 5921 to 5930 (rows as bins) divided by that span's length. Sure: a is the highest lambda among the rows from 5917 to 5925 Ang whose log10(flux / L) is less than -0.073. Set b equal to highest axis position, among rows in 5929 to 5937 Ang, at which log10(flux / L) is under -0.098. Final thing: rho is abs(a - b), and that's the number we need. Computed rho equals 15.0 Ang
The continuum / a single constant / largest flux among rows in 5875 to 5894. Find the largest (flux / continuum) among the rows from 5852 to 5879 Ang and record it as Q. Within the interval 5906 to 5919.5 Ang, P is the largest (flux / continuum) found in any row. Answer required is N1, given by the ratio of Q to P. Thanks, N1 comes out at 0.71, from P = 1.60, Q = 1.13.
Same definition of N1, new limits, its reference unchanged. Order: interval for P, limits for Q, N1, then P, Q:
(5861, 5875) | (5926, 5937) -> 1.27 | 1.13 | 1.43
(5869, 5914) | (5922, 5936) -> 1.29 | 1.11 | 1.43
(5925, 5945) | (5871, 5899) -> 0.70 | 1.43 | 1.00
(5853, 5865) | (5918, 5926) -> 1.20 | 1.10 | 1.32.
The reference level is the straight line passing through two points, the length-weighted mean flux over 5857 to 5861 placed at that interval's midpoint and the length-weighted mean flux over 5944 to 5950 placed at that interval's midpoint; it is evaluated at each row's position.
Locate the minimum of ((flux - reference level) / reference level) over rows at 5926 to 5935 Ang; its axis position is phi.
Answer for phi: 5933.84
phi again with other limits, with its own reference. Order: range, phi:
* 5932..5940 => 5933.84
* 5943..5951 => 5943.41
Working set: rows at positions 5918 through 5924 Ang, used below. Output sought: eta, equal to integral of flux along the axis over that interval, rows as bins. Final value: 75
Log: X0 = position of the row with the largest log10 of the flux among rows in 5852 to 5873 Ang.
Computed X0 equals 5868.62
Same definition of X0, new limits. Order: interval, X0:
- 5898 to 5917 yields 5916.11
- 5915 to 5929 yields 5916.11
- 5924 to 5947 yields 5928.38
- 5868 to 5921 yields 5916.11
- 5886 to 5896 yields 5887.57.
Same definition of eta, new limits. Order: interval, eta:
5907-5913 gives 65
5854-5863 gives 99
